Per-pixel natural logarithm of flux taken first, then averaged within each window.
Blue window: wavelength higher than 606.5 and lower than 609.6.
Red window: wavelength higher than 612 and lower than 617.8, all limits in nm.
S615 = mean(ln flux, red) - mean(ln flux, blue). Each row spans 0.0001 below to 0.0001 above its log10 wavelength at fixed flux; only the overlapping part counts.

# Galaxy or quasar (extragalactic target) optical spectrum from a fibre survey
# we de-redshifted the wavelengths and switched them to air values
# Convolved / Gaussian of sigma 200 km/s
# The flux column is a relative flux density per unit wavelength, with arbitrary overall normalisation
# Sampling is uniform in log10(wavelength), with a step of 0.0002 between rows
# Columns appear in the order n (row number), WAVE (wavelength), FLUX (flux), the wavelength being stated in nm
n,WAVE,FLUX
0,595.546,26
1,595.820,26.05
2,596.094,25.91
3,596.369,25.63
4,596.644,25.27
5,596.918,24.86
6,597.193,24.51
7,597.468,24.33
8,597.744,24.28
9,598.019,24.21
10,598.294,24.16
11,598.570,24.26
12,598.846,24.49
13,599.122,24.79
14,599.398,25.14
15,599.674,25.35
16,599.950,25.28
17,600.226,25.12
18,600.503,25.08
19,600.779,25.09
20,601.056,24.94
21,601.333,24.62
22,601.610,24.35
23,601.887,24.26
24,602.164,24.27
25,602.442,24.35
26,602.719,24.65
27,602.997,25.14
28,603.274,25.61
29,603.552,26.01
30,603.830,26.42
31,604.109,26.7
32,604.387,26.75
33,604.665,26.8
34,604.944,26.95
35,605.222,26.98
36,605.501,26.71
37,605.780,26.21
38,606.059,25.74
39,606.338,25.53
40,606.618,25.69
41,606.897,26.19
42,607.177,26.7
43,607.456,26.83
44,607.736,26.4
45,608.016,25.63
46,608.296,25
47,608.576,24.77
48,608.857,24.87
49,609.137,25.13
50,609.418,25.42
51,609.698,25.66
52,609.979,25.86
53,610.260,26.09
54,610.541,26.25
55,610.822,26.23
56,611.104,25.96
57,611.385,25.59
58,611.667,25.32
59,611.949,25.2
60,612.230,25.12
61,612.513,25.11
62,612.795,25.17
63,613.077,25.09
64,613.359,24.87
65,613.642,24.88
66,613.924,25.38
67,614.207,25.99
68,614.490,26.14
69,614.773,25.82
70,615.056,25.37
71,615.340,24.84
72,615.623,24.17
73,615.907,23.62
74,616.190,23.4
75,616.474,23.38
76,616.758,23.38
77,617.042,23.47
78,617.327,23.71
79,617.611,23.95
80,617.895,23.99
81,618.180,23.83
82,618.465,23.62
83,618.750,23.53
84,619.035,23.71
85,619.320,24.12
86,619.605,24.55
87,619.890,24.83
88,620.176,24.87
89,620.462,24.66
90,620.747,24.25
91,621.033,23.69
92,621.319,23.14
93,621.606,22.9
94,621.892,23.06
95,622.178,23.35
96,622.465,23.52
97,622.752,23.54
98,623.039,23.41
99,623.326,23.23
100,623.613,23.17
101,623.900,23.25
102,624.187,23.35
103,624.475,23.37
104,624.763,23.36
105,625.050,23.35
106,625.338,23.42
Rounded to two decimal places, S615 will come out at -0.04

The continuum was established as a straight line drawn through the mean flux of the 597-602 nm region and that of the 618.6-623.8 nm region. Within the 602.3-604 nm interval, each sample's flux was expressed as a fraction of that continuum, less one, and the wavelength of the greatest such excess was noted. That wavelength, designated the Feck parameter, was 603.830 nm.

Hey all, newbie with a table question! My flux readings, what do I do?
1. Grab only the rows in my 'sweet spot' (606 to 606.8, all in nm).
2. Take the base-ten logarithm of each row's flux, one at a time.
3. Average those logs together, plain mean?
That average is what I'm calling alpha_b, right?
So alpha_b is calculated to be 1.41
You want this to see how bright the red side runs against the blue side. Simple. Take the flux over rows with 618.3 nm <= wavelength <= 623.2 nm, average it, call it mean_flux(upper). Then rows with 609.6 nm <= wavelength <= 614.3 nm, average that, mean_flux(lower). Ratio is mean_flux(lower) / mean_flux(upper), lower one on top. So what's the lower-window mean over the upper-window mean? 1.07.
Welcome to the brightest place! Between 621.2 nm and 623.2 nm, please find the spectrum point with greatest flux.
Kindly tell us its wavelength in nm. 622.752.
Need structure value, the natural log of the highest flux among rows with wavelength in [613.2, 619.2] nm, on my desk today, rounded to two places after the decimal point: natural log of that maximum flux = 3.26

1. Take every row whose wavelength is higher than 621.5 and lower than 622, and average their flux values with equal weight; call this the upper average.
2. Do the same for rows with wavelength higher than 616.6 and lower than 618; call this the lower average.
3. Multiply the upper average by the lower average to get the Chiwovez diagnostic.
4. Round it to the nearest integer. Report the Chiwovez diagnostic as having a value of 545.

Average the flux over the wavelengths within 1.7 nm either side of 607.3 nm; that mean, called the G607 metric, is 25.8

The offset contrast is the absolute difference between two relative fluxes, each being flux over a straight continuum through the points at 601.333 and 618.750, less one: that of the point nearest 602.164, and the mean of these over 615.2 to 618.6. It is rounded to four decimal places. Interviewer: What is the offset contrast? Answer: 0.0178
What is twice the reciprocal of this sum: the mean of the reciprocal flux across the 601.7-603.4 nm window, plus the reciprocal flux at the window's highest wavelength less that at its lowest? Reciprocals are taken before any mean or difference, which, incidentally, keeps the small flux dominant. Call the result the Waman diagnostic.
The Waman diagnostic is 52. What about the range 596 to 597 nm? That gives 49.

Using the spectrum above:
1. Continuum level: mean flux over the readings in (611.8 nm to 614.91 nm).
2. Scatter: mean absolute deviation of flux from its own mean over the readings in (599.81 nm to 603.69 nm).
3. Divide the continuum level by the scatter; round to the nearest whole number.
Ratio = 60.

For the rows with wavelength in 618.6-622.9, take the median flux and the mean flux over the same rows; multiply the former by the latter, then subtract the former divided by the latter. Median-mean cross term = 564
